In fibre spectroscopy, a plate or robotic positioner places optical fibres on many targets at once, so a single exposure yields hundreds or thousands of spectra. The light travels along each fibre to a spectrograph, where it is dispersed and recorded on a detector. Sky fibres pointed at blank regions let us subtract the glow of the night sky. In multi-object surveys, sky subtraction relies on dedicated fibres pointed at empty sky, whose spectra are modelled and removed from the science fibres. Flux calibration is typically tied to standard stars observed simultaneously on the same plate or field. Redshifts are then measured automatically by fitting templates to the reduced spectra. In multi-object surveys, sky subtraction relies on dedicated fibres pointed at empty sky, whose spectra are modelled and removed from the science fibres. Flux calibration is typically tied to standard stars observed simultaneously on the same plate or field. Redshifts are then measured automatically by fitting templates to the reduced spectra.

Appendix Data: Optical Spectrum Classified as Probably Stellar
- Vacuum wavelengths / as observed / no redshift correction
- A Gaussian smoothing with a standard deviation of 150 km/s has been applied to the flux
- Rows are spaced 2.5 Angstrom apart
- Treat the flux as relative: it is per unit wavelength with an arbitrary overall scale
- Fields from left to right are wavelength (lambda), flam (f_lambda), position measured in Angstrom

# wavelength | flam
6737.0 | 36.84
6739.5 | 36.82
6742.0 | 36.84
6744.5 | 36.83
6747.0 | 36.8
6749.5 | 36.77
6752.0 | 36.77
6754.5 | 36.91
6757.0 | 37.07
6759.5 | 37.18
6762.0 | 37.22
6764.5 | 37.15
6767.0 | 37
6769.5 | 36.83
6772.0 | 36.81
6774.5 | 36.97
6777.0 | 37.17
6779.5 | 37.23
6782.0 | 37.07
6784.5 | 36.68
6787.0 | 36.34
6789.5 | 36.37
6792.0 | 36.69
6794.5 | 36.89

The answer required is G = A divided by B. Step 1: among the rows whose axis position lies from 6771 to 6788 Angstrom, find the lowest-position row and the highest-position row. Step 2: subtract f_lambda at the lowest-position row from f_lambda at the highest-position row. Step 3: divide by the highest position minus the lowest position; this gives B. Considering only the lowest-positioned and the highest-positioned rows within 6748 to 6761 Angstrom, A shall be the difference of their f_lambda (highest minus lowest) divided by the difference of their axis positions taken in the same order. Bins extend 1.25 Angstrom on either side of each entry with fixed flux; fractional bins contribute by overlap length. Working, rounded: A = 0.041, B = -0.031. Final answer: -1.3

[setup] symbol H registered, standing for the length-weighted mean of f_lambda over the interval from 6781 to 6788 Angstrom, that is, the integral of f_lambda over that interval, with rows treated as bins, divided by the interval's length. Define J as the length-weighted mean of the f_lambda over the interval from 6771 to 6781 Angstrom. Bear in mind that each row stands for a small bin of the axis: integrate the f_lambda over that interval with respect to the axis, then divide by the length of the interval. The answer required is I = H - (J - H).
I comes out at 36.3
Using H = 36.70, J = 37.1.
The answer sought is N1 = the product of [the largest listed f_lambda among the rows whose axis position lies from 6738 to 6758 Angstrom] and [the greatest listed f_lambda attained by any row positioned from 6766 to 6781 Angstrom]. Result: 1380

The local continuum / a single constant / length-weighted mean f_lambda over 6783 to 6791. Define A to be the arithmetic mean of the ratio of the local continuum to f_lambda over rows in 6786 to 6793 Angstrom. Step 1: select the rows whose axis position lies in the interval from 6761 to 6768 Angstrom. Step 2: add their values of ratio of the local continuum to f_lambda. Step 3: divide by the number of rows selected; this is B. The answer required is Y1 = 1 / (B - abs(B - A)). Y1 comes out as 1.04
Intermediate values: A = 1.00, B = 0.98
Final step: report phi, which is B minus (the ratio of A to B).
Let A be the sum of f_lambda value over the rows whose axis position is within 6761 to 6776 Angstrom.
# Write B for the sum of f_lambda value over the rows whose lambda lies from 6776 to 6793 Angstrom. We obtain 257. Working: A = 222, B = 258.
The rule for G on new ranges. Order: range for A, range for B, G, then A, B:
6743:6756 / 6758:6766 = -1.3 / 0.008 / -0.006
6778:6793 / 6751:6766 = -1.4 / -0.043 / 0.030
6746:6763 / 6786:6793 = 0.4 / 0.028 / 0.070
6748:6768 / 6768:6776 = 0.5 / 0.013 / 0.028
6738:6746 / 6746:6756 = 0.1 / 0.002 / 0.015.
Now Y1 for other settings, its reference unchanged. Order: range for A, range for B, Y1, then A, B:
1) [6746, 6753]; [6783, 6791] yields 1.01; 0.99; 1.00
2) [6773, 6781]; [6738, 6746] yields 1.02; 0.98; 0.99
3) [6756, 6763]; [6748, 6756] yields 1.02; 0.98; 0.99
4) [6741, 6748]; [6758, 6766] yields 1.03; 0.99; 0.98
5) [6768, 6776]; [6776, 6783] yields 1.03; 0.99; 0.98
